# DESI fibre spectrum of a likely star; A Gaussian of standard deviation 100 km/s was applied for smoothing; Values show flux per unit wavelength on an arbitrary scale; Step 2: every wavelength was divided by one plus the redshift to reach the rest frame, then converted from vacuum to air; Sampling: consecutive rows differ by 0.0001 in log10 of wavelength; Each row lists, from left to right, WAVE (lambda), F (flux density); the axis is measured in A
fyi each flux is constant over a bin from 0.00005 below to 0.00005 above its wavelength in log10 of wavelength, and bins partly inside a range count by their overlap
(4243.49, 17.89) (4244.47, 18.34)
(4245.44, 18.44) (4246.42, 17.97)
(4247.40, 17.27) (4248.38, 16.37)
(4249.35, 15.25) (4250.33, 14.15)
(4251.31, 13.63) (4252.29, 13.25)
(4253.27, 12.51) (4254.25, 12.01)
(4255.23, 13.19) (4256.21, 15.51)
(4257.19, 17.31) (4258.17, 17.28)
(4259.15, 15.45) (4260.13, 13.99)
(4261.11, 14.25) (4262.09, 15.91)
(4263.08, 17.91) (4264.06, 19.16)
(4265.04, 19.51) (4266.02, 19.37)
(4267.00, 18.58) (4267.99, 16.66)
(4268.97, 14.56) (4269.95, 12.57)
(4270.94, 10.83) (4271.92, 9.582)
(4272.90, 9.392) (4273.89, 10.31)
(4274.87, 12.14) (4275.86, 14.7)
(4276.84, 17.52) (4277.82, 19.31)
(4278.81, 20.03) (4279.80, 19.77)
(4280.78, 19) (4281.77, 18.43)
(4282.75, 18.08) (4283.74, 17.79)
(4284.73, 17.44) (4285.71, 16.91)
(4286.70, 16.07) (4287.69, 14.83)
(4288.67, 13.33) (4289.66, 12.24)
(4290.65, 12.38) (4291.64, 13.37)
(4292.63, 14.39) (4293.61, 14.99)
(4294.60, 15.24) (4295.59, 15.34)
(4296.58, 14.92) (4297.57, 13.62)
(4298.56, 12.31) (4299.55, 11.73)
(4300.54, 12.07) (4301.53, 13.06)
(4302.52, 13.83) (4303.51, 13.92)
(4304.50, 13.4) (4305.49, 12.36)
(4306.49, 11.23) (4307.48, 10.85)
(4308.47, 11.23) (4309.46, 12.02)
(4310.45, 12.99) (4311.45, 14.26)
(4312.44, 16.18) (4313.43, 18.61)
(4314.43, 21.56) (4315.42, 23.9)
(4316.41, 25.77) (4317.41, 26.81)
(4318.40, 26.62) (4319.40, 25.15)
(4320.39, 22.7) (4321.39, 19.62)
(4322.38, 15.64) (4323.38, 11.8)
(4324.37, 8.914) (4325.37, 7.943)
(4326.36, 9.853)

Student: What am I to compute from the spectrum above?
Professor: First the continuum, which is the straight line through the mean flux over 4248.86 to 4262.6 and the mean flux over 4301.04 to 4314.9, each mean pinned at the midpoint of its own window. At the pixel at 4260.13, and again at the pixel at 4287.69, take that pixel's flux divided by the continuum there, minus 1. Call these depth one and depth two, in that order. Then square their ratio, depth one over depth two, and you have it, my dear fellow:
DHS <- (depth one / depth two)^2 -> 0.6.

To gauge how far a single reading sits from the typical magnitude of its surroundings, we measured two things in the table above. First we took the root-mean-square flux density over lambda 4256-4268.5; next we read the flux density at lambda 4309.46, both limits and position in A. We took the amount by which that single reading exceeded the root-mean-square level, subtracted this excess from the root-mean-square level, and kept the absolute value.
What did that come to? 22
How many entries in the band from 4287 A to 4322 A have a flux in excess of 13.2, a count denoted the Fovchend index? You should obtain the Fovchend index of 23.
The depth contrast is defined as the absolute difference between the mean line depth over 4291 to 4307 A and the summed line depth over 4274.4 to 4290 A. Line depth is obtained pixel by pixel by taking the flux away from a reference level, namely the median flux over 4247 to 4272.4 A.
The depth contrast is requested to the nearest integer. 24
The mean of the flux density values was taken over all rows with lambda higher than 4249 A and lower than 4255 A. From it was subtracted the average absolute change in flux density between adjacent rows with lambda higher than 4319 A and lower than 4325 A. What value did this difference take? 10.2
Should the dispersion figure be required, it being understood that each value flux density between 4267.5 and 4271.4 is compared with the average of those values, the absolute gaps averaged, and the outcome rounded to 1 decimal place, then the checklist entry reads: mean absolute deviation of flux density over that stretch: 2.0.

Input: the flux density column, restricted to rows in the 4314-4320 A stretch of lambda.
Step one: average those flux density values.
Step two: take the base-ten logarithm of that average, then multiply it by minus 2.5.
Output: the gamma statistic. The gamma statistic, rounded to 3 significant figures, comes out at -3.49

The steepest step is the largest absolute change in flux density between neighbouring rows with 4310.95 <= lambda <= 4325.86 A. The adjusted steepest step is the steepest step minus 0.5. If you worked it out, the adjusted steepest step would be 3.5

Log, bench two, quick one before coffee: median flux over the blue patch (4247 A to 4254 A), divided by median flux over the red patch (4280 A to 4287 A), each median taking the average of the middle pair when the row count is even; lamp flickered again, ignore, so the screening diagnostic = 0.80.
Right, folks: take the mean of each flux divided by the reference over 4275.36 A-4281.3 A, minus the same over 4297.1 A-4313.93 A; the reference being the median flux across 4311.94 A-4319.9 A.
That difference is 0.21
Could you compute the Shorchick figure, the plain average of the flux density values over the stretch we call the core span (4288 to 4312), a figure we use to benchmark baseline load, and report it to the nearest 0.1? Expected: 13.1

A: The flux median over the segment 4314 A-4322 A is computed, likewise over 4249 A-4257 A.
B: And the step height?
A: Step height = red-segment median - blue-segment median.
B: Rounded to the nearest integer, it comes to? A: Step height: 11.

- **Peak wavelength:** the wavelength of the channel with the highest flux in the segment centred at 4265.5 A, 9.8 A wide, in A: 4265.04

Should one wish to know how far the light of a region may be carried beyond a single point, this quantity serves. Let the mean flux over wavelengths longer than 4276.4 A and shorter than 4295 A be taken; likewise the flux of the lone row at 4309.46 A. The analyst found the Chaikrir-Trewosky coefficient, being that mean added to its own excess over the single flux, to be 21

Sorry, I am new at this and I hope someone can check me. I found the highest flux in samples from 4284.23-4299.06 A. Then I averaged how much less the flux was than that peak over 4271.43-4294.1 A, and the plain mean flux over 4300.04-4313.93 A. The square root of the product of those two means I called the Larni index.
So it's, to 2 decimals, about 5.33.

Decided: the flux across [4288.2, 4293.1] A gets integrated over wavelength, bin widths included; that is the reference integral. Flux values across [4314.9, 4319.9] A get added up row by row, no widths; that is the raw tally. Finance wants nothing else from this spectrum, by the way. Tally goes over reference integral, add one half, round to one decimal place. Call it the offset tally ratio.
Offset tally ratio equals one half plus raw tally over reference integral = 2.5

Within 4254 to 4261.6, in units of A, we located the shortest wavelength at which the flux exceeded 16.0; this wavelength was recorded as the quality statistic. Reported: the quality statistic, 4257.19 A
